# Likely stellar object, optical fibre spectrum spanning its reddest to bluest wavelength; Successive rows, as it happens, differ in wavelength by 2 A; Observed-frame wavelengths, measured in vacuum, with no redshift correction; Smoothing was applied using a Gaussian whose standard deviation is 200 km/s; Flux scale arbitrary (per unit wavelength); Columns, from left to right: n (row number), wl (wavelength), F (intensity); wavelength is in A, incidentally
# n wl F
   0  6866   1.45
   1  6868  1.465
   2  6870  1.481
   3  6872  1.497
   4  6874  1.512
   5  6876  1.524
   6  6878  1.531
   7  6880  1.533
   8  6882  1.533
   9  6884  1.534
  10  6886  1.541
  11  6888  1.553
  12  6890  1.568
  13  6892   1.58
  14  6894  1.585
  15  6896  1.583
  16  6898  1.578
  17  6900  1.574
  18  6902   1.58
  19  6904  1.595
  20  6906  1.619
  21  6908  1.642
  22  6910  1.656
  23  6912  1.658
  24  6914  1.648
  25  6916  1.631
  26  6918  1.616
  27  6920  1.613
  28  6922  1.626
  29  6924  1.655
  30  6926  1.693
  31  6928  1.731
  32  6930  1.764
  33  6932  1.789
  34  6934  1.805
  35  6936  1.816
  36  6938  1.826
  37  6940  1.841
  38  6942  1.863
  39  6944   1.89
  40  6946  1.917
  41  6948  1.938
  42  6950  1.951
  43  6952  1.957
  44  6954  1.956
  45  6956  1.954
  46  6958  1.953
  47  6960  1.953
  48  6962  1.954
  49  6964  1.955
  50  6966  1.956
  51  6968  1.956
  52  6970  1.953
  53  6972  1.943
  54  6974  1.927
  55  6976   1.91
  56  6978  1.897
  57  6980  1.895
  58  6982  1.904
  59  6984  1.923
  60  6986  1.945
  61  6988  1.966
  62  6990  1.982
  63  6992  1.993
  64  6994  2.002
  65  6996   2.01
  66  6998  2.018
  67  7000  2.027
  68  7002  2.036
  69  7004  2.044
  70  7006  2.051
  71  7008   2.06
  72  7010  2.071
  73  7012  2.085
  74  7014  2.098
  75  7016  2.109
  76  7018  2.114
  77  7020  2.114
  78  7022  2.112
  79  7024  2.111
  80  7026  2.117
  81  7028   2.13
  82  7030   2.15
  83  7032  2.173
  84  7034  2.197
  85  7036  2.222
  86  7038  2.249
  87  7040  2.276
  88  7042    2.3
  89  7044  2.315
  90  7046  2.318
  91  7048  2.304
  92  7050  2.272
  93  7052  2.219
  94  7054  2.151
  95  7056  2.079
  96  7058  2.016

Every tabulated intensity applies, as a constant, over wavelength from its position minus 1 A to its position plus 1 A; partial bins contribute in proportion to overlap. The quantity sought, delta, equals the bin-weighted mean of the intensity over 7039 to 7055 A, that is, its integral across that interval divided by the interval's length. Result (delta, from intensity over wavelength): 2.27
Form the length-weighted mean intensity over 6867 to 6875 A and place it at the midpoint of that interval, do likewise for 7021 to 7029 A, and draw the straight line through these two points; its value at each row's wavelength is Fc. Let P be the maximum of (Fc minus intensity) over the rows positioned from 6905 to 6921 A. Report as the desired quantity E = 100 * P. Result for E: 7.6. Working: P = 0.076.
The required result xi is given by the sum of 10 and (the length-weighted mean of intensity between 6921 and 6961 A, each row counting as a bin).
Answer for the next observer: 11.8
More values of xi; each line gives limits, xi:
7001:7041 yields 12.1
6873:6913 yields 11.6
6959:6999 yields 12.0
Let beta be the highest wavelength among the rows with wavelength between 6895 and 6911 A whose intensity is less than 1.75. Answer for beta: 6910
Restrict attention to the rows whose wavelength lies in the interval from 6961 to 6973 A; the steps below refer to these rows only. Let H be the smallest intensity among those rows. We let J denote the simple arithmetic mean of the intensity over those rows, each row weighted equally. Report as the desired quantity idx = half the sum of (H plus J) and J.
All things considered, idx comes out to 2.92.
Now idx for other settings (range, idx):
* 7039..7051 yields 3.43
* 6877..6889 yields 2.30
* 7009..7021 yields 3.13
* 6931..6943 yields 2.72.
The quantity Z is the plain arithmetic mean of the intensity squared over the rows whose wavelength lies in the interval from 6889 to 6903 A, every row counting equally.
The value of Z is 2.5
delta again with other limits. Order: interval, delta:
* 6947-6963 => 1.95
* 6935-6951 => 1.88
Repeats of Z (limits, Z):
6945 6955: 3.8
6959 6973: 3.8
